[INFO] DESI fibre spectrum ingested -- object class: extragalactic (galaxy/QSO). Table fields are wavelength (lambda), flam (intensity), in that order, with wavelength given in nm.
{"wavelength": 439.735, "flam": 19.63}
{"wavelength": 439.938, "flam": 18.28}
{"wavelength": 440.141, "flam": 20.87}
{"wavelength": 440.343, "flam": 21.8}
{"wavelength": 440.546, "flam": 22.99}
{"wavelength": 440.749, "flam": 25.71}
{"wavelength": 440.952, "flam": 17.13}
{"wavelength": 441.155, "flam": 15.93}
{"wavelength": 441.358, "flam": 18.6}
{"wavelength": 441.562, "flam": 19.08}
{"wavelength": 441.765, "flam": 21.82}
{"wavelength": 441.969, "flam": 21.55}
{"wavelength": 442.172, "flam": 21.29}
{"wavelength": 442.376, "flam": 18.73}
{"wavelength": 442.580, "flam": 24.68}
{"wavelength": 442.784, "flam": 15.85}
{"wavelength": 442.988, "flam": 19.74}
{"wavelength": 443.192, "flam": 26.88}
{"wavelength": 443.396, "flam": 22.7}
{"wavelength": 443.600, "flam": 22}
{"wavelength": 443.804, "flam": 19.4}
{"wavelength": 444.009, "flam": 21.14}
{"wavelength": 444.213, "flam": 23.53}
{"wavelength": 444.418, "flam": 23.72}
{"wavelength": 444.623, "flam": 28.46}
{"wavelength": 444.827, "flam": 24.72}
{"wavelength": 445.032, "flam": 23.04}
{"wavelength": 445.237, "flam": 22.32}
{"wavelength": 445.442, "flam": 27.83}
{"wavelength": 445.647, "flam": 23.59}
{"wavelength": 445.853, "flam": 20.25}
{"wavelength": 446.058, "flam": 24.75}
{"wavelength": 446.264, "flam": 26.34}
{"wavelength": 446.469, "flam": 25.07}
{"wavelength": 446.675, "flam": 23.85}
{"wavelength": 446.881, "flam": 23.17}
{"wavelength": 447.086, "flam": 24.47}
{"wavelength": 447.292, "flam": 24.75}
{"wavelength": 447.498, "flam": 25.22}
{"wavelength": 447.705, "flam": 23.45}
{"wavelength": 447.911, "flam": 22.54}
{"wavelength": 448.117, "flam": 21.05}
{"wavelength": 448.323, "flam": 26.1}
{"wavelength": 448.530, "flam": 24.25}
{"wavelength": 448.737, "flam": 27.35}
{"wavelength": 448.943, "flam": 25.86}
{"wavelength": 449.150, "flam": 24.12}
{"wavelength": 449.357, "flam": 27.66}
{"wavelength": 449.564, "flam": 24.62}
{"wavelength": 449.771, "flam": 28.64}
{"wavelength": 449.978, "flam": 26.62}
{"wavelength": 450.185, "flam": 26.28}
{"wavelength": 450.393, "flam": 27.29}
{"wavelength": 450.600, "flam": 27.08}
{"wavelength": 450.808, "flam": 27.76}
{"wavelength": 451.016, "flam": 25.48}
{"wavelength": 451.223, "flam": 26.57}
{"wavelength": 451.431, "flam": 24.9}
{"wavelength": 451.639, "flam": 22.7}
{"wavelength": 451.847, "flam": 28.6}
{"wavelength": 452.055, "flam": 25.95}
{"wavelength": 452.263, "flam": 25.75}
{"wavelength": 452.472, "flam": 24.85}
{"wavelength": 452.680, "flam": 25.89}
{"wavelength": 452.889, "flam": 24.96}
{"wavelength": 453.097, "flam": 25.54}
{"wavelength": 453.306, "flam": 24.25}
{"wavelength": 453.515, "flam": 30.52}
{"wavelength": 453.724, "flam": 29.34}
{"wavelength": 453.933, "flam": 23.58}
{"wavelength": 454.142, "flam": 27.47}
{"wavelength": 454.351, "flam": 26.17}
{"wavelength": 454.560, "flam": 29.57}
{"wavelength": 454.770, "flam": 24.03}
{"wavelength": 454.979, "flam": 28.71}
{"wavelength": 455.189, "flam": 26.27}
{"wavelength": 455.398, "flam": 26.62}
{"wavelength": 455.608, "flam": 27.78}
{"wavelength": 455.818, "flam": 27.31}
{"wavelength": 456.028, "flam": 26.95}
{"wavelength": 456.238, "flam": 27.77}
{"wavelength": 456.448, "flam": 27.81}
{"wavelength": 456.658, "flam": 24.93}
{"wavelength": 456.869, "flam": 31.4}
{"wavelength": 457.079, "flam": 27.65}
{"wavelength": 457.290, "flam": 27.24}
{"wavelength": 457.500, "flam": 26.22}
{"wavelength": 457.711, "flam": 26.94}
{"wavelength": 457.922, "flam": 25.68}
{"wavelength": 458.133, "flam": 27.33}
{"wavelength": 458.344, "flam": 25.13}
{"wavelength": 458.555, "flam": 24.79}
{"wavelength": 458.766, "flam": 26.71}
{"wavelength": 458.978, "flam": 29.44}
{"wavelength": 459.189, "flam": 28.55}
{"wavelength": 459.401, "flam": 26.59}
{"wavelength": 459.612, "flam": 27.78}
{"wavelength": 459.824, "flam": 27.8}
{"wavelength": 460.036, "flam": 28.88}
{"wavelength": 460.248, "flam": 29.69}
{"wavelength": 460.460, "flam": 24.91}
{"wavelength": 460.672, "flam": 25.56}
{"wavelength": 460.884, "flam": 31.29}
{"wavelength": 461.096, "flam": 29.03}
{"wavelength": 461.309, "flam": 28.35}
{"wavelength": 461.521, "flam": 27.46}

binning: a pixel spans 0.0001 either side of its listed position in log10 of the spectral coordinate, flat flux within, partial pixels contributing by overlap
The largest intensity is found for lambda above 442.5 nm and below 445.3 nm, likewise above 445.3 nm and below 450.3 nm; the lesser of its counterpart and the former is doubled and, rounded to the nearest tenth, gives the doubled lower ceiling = 56.9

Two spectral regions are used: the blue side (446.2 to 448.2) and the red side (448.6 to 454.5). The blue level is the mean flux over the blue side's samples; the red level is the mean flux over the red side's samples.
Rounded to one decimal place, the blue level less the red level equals -2.3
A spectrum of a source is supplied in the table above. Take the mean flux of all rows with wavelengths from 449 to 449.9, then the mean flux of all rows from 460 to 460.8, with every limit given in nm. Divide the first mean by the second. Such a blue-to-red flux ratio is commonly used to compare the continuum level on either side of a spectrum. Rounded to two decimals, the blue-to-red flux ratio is 0.96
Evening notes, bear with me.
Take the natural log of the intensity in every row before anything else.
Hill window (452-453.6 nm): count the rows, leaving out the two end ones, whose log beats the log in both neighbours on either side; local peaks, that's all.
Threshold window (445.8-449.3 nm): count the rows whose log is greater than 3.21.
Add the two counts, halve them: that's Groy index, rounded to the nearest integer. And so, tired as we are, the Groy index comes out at 4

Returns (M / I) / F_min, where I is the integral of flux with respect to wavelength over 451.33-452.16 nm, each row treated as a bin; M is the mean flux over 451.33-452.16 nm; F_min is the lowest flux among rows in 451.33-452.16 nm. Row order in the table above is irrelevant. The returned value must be 0.053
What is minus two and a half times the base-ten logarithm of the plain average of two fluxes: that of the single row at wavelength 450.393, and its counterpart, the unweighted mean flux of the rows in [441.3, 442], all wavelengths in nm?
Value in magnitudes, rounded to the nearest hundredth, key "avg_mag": -3.44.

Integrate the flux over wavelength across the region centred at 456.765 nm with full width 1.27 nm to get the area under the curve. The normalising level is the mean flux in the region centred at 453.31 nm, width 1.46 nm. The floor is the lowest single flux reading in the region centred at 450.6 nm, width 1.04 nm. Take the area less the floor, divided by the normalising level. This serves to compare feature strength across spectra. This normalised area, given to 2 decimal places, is 0.37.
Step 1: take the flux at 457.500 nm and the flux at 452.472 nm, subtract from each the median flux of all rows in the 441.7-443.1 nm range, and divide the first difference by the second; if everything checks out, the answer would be 1.4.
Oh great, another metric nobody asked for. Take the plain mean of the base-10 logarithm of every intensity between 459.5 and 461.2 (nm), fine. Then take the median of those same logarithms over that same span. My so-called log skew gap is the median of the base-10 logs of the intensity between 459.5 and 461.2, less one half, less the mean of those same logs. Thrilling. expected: -0.496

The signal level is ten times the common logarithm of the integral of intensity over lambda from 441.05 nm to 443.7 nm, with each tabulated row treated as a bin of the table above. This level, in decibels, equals 17.4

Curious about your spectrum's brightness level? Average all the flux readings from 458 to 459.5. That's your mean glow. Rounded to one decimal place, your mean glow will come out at 26.9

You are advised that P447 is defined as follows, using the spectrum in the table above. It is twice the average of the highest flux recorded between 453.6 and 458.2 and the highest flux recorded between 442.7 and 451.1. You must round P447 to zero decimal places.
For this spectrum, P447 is 60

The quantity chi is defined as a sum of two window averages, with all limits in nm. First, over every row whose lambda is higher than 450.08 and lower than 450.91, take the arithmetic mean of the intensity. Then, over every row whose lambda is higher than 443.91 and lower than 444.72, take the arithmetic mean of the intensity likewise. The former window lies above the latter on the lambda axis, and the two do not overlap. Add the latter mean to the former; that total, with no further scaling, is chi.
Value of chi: 51.3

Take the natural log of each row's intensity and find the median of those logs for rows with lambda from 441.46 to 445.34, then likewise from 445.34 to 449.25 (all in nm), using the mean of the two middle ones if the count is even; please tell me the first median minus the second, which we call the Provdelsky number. -0.11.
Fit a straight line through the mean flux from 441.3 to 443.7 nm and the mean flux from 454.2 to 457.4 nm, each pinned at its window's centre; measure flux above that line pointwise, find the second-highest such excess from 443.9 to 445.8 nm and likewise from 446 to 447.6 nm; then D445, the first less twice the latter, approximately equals 1.1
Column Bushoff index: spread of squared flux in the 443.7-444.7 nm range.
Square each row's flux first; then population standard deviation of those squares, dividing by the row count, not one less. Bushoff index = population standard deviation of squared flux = 147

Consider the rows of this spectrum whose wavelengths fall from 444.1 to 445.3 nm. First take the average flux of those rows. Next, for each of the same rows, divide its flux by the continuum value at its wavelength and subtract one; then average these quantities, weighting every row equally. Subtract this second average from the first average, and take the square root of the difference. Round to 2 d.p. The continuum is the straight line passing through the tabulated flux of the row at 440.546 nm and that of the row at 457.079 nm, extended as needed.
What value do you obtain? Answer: 4.93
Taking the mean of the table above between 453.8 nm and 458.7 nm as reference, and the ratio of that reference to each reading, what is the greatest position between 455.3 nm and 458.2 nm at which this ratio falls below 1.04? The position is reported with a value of 458.133 nm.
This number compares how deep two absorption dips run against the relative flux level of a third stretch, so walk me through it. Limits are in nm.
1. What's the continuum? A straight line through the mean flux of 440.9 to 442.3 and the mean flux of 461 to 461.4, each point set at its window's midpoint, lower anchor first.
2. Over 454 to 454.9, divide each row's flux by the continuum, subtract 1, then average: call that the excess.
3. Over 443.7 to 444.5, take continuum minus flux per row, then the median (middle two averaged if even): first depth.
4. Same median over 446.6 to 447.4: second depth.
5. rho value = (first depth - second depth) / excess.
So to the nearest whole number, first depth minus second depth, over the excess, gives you 10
